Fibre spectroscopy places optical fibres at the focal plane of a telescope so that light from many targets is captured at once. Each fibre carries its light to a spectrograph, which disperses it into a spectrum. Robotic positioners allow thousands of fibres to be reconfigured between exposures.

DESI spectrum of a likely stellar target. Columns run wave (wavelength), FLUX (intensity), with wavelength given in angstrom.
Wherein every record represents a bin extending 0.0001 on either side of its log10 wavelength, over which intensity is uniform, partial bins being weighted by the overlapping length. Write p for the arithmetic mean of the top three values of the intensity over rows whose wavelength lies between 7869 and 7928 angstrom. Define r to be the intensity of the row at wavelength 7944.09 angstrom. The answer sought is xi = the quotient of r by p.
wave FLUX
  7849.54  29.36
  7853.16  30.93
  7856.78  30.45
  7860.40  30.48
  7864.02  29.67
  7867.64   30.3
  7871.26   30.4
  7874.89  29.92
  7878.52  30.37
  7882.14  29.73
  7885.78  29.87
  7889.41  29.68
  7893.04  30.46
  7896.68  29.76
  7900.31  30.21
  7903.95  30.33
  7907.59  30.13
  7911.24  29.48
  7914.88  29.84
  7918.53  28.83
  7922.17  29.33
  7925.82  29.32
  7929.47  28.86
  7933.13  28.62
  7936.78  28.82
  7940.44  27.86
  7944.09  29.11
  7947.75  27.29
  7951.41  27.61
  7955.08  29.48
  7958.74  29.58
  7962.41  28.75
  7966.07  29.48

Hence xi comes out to 0.96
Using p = 30.4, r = 29.11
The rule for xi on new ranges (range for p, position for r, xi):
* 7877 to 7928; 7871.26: 1.00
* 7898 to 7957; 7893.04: 1.01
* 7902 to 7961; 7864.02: 0.99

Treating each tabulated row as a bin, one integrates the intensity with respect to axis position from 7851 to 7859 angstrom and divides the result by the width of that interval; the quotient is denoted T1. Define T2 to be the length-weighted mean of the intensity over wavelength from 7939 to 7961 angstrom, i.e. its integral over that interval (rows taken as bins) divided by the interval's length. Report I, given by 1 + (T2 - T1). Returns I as -1.1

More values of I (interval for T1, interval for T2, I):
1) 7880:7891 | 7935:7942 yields -0.4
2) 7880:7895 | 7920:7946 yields -0.1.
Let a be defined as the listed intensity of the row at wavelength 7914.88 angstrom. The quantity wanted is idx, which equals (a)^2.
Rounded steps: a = 29.84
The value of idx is 890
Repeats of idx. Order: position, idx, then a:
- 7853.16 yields 957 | 30.93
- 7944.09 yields 847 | 29.11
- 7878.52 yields 922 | 30.37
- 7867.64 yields 918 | 30.3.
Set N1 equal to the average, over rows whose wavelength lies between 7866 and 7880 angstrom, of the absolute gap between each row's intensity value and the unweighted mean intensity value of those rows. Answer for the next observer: 0.16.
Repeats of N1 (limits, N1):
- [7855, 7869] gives 0.28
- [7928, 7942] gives 0.34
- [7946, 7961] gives 1.04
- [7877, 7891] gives 0.23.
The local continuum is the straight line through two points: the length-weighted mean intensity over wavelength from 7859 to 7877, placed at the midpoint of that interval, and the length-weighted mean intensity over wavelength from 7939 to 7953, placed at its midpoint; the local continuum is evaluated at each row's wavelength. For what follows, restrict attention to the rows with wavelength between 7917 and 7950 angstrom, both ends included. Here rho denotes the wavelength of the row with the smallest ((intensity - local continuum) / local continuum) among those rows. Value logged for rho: 7947.75 angstrom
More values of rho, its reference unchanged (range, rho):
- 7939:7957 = 7947.75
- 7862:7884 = 7864.02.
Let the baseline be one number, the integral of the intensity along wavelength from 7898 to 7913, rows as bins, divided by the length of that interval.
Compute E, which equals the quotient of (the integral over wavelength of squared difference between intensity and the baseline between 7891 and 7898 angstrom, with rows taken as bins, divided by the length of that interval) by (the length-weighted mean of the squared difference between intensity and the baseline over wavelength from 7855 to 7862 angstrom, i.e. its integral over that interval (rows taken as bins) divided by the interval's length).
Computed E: 1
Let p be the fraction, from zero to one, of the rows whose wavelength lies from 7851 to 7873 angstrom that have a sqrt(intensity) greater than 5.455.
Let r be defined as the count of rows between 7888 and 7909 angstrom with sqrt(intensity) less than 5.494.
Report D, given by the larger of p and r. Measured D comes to 3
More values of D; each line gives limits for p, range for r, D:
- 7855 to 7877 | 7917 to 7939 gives 6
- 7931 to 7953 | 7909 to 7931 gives 6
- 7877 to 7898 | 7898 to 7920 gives 4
